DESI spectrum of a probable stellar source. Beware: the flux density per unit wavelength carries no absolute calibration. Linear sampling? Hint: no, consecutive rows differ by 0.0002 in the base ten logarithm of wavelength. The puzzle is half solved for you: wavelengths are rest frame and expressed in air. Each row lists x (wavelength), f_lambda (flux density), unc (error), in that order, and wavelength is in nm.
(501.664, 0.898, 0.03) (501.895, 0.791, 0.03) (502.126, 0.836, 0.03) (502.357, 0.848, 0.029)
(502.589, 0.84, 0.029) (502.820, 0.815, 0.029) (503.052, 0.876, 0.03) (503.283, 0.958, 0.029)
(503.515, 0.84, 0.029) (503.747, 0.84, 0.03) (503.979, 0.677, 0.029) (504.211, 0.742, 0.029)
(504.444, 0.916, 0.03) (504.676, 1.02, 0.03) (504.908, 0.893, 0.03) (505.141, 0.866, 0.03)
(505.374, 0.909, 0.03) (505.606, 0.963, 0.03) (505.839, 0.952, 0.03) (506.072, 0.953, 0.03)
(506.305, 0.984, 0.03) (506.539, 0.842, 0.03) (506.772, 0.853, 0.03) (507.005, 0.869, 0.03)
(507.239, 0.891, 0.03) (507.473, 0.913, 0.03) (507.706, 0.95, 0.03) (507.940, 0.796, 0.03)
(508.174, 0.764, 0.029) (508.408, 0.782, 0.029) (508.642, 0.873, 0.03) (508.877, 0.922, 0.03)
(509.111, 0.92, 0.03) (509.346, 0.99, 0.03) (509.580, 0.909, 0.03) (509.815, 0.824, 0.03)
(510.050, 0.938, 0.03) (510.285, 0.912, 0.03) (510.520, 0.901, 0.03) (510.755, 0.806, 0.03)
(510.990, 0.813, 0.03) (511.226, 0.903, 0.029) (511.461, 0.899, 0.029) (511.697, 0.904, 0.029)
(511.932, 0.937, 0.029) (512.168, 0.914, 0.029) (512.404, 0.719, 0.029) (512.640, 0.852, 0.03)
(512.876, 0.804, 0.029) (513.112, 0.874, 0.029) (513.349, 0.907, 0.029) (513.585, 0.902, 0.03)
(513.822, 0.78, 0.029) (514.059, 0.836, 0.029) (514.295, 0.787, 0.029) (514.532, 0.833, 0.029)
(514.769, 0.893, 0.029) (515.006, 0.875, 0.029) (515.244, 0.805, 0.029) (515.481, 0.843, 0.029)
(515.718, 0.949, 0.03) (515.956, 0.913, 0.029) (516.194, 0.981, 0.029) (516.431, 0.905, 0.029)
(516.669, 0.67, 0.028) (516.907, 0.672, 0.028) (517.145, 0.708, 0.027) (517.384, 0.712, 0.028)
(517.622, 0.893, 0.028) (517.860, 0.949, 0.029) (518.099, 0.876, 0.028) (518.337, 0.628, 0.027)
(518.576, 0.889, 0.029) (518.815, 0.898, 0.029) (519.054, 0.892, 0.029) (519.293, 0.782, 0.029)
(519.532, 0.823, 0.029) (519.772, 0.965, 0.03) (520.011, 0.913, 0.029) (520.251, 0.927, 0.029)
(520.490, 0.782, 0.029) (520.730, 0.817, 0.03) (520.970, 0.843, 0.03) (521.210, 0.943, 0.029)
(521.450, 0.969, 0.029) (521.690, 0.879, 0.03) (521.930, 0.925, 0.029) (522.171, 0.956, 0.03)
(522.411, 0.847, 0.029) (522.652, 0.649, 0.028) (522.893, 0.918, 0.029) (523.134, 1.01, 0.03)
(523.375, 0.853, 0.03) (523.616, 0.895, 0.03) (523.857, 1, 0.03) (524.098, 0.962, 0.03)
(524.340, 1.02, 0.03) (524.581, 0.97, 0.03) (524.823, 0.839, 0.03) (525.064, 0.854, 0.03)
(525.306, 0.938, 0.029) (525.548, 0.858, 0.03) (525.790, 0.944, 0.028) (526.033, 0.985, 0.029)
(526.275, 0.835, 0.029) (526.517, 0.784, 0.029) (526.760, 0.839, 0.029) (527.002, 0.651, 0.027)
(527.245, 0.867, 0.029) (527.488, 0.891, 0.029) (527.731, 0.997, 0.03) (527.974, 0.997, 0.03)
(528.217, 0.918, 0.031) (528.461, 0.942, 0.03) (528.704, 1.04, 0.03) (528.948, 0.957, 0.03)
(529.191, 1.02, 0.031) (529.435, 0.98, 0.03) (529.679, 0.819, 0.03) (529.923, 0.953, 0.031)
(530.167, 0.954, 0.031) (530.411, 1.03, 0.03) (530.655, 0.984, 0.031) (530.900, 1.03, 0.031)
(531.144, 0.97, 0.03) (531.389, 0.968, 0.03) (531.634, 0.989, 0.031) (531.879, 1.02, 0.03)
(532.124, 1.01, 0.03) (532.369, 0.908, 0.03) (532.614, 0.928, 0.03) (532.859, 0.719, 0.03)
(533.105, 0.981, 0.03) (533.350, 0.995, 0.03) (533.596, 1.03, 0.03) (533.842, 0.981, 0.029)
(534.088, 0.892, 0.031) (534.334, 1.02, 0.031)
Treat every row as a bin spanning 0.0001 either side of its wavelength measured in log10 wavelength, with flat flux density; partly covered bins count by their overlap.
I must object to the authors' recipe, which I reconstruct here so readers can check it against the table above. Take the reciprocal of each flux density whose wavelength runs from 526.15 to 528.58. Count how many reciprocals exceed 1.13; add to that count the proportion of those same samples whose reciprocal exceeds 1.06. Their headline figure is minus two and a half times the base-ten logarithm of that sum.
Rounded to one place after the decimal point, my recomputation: -1.9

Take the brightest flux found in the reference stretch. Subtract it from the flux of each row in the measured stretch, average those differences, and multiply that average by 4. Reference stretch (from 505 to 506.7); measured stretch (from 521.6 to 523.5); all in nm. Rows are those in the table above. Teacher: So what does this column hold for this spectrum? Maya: -0.42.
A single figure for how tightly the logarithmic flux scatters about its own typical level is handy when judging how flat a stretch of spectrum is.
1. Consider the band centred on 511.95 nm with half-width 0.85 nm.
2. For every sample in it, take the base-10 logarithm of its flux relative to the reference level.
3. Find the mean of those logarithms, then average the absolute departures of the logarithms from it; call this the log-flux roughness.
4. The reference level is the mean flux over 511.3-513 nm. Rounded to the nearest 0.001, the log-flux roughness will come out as 0.027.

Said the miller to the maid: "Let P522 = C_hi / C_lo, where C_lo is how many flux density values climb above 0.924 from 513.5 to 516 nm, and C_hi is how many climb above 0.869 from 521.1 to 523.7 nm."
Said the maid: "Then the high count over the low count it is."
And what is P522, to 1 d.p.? 8.0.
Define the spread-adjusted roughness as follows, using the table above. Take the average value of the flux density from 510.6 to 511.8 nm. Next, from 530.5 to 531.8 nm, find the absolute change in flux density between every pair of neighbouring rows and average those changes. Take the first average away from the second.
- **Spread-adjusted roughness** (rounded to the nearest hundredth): -0.83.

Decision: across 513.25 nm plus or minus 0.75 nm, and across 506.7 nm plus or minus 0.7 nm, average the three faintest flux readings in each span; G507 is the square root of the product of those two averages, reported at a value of 0.833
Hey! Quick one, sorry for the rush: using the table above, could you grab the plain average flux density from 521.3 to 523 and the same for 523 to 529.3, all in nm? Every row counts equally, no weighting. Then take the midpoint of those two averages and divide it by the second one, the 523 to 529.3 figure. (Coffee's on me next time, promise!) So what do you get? 0.978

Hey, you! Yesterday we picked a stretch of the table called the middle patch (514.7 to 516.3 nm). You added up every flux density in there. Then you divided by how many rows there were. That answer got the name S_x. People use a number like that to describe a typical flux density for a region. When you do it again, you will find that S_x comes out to 0.89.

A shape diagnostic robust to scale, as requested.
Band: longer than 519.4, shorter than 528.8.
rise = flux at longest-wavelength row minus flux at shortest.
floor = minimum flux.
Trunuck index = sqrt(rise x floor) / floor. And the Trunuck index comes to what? 0.58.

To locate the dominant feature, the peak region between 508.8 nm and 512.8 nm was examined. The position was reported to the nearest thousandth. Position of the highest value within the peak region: 509.346 nm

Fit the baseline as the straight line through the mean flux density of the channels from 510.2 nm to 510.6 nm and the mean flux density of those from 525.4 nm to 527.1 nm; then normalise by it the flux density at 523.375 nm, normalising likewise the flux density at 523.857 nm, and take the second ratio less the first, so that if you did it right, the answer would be 0.17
